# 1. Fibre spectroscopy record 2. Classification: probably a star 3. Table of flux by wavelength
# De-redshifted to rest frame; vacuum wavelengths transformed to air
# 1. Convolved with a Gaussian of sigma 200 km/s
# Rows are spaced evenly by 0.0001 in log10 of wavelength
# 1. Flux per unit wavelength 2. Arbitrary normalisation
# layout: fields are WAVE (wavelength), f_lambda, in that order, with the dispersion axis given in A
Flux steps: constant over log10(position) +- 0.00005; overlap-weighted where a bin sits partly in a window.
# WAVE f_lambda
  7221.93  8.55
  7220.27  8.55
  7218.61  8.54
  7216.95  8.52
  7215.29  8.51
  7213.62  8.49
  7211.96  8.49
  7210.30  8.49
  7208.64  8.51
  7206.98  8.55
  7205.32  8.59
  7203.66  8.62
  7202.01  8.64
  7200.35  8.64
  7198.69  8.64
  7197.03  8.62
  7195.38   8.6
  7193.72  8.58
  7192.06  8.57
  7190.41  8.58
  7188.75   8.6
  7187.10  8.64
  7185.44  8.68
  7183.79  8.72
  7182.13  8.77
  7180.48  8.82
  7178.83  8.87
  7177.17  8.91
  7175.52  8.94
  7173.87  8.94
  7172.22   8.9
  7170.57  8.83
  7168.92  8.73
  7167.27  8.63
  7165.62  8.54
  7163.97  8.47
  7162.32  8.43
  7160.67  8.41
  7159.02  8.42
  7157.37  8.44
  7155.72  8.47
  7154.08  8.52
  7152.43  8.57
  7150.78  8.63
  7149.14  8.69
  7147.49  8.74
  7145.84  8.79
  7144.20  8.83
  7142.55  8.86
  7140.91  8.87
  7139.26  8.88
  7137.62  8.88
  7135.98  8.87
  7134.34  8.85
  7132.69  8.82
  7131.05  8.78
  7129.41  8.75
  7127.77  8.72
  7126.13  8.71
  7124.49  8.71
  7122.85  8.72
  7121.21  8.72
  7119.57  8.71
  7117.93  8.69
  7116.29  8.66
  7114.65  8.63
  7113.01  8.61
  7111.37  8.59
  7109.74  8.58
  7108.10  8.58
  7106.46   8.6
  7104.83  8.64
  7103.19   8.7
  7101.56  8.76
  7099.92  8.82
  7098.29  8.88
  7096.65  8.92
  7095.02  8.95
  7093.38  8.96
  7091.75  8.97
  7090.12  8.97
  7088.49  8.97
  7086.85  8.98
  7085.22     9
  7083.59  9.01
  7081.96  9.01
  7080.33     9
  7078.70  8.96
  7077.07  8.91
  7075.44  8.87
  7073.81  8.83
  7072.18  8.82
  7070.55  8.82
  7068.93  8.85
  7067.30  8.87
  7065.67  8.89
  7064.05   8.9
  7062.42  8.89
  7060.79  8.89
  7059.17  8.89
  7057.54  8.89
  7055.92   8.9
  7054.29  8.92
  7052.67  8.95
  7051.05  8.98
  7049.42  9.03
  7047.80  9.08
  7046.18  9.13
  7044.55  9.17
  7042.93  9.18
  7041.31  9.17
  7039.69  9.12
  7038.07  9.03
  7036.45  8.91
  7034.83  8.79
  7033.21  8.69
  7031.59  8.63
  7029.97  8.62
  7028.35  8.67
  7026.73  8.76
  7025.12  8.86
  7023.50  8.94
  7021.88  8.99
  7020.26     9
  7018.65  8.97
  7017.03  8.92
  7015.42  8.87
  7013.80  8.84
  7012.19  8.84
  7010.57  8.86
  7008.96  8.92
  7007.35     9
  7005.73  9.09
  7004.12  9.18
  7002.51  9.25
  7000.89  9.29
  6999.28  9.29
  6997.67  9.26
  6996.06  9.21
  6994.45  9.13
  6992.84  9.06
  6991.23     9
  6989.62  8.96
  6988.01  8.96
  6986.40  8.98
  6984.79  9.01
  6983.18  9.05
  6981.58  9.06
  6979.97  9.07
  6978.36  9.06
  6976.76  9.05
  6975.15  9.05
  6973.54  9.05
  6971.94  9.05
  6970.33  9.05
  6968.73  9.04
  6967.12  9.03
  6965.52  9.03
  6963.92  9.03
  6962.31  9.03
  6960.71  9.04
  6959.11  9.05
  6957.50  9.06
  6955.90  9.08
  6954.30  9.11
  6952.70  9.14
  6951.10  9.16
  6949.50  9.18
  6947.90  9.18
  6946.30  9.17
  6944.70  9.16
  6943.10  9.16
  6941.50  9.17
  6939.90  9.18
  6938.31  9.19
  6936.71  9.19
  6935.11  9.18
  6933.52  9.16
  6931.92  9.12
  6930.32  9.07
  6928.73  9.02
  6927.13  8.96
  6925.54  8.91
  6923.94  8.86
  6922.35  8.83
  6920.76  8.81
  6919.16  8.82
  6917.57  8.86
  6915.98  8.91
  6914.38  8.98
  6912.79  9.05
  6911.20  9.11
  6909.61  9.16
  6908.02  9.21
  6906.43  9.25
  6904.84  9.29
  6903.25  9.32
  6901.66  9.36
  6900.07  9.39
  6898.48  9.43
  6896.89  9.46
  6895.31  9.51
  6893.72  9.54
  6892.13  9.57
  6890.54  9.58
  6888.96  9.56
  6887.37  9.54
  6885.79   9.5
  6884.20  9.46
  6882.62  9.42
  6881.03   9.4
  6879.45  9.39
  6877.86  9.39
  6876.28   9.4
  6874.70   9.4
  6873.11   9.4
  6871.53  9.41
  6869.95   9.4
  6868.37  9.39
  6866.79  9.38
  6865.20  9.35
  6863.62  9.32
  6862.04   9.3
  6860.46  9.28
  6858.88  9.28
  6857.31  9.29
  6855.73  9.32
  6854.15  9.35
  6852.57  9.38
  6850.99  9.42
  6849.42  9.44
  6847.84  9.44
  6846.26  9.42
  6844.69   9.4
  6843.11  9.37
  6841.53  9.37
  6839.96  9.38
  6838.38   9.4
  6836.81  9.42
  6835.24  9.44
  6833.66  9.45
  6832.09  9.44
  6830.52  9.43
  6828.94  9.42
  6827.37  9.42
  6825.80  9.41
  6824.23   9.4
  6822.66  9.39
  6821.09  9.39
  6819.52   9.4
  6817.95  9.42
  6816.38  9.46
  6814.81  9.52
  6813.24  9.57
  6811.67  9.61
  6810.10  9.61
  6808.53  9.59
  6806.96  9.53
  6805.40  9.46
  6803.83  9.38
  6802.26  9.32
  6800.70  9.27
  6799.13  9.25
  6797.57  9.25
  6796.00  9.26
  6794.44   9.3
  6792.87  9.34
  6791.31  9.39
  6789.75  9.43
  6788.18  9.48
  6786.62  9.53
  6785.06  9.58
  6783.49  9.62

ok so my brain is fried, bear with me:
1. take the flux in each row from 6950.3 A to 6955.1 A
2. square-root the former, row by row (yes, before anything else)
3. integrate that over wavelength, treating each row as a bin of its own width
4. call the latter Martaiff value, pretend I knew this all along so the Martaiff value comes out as 14.5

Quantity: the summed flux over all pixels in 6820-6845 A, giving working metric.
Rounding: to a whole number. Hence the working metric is 151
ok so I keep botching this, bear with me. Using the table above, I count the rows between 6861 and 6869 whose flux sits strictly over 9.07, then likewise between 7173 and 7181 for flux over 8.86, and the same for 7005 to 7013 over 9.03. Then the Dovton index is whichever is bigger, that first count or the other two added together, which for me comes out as 5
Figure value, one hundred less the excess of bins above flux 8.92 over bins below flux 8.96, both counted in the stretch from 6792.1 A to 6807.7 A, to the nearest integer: 90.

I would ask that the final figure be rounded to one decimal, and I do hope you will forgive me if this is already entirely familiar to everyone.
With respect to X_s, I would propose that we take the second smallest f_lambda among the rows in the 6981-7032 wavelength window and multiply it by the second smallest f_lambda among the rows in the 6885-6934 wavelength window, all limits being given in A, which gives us 76.1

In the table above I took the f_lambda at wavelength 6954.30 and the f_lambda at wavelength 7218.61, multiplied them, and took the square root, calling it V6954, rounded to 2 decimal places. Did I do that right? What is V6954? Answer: 8.82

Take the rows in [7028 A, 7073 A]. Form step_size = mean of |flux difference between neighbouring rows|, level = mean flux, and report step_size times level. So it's 0.33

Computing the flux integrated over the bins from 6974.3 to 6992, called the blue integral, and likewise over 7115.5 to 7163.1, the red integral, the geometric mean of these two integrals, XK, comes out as 257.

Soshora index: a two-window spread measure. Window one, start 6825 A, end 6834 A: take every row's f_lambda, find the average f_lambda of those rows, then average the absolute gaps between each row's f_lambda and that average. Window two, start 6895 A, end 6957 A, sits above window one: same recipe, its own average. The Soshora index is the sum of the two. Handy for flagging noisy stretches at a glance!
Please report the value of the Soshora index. 0.145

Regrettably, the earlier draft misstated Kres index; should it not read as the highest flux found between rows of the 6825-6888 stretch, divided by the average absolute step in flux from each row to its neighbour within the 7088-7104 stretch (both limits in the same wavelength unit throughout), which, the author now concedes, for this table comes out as 318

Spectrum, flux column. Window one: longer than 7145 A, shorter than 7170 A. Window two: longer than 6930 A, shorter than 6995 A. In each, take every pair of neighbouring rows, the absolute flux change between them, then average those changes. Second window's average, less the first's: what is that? -0.034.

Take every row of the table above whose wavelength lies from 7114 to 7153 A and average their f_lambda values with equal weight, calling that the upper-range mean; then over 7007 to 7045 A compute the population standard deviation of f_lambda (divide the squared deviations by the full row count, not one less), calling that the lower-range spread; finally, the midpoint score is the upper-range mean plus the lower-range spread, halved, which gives 4.46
